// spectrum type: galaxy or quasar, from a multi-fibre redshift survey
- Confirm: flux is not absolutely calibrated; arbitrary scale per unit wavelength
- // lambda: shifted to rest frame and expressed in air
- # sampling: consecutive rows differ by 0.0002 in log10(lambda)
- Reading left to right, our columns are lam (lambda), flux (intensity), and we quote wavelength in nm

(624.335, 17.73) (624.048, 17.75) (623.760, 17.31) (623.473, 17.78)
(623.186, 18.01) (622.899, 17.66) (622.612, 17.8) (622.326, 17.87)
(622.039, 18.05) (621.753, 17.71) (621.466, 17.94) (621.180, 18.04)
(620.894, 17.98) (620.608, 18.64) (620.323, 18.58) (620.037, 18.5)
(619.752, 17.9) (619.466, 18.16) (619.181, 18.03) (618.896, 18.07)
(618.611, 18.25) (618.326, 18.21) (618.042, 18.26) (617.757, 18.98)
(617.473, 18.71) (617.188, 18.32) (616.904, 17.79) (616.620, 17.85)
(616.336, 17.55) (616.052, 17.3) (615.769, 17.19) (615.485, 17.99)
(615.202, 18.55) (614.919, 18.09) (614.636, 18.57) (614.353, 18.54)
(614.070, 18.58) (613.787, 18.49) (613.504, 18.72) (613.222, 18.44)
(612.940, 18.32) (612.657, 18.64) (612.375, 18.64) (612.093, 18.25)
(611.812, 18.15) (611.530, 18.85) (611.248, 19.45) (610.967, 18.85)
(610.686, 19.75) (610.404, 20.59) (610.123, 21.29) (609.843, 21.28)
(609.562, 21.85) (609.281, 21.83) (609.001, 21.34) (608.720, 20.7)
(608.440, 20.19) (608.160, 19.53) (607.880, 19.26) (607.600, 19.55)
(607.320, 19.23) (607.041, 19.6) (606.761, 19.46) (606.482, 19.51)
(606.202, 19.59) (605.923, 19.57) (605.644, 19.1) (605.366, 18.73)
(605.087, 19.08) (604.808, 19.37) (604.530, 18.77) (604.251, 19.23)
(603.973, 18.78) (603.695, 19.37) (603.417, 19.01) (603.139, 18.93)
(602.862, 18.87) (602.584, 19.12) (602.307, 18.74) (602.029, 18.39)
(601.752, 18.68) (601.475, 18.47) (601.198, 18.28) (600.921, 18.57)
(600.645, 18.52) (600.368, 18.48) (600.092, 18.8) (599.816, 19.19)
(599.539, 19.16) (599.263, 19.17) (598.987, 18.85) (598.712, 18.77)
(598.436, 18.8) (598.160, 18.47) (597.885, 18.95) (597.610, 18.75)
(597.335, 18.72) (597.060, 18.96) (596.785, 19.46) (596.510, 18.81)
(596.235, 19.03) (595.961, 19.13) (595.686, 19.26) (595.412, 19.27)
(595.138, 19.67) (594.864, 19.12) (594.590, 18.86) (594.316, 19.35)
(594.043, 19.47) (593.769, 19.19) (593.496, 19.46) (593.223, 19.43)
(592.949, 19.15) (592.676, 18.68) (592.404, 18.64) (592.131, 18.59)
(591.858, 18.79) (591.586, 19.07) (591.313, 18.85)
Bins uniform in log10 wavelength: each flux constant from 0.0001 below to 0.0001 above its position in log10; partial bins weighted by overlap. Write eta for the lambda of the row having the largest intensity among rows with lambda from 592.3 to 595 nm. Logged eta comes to 594.043 nm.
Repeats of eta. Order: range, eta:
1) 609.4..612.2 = 609.562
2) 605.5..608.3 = 607.041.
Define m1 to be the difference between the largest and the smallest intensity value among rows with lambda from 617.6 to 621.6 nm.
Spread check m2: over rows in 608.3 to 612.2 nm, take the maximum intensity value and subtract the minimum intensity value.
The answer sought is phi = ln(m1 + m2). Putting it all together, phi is 1.56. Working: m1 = 1.08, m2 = 3.7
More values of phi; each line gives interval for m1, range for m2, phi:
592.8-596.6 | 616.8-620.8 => 0.72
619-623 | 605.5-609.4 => 1.31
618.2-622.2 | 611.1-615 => 0.83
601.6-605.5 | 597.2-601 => 0.53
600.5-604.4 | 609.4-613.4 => 1.57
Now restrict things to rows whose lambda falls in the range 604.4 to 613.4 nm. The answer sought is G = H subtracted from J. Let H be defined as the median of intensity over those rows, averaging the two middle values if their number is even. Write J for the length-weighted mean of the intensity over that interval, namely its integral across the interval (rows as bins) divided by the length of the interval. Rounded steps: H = 19.5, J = 19.6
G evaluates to 0.13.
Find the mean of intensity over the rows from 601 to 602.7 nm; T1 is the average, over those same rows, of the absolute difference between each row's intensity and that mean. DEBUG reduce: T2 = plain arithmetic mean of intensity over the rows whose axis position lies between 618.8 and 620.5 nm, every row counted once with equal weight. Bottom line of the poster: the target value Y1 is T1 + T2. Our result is 18.4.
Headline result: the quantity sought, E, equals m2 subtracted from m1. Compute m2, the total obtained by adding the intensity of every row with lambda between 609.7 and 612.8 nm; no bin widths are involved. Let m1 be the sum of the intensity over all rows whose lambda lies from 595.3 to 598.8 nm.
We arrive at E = 33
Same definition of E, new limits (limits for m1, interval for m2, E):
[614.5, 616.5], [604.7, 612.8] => -446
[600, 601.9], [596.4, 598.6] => -21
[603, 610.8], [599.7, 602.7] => 349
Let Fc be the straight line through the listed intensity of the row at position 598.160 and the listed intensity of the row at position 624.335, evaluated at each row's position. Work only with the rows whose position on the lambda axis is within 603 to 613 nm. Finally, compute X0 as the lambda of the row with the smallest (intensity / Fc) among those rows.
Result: 611.812 nm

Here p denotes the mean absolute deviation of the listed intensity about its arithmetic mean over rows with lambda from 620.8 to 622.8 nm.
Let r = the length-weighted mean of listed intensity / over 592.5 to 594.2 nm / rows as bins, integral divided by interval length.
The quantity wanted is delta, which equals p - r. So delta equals -19.1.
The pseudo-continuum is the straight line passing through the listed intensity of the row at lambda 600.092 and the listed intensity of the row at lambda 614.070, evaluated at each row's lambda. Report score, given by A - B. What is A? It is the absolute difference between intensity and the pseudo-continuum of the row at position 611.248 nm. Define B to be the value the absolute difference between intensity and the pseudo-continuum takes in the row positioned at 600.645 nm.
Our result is 0.55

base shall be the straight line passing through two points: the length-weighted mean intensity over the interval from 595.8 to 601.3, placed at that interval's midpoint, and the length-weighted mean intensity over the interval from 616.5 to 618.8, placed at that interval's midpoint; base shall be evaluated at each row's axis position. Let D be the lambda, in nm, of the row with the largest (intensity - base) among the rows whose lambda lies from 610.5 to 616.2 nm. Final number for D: 610.686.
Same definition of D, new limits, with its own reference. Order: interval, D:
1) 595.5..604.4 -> 603.695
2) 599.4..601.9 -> 599.816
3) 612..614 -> 613.504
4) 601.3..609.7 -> 609.562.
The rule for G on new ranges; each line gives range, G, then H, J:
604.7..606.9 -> -0.12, 19.4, 19.3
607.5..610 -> -0.06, 20.7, 20.6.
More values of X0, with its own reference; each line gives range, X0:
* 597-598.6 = 598.160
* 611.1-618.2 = 615.769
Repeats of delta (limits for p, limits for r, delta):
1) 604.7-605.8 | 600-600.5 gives -18.5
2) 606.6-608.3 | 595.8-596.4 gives -18.9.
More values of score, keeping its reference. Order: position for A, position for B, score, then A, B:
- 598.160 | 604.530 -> 0.32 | 0.36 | 0.0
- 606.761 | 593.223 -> 0.24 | 0.76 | 0.5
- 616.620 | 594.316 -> 0.23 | 0.69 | 0.5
